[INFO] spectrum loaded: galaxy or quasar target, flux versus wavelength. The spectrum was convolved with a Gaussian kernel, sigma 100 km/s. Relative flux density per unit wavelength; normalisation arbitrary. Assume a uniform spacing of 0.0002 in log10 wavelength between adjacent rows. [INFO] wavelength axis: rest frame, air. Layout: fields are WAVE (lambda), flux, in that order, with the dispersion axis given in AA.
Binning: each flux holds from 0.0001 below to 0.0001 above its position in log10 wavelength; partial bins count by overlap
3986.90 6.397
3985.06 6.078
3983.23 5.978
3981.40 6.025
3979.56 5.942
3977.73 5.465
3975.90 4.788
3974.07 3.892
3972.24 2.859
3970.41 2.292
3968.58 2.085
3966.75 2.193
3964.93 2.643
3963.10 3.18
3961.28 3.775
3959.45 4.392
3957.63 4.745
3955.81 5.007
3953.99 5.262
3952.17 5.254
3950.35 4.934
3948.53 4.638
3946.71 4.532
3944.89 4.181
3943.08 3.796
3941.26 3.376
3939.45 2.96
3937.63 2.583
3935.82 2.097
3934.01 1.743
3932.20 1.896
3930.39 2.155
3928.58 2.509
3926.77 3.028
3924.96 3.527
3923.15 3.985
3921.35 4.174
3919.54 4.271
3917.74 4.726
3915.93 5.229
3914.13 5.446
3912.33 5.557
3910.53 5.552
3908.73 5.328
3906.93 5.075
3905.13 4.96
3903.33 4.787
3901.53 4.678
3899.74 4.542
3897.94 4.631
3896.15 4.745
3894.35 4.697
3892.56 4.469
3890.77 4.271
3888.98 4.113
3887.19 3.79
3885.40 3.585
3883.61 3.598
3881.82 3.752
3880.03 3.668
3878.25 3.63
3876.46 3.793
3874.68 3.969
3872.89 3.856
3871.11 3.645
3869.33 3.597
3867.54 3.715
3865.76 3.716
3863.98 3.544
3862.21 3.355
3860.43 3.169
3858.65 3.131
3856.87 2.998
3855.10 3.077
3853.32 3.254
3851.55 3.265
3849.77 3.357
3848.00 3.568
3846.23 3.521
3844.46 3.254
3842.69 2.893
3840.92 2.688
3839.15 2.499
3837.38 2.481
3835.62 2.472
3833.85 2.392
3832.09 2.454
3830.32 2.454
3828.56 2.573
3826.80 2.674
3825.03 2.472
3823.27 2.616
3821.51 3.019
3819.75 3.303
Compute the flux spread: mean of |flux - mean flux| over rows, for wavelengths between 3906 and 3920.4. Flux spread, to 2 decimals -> 0.34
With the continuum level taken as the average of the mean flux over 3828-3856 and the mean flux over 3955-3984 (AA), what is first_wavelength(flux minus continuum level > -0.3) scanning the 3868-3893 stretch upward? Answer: 3869.33 AA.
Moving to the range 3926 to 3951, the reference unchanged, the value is 3941.26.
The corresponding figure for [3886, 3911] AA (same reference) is 3887.19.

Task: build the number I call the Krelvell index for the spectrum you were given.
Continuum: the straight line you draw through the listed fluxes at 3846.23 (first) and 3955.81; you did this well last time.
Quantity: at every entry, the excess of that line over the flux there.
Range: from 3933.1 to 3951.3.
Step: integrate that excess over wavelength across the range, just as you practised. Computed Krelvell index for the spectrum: 24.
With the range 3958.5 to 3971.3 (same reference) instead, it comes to 28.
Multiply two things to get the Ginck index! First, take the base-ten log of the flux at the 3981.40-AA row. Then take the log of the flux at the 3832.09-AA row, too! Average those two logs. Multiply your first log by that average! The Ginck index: 0.46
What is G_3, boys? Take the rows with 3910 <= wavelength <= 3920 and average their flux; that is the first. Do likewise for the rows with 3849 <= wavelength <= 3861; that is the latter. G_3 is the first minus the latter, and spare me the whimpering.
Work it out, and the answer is 2.0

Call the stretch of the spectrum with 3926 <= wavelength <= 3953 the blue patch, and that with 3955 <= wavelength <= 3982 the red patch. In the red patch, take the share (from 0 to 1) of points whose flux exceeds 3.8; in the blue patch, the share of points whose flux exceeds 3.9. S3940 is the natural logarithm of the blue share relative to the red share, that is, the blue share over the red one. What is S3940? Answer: -0.5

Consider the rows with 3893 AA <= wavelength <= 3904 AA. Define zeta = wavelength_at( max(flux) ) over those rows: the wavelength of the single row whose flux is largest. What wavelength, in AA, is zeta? 3903.33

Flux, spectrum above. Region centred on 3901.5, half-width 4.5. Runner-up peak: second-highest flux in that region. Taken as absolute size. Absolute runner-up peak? 4.8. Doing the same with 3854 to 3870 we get 3.7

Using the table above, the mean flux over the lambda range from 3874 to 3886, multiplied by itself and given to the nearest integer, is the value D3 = 14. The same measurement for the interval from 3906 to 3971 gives 15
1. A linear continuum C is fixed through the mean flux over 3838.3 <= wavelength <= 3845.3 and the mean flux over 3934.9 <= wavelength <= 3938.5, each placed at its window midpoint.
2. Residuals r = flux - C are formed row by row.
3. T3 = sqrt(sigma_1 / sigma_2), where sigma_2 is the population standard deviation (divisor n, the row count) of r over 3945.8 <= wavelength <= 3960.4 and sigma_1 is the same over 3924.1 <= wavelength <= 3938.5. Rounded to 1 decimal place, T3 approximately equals 1.3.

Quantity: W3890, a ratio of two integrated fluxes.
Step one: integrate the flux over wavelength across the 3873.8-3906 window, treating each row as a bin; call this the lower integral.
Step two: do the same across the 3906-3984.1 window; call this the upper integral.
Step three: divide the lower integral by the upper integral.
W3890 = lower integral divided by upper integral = 0.43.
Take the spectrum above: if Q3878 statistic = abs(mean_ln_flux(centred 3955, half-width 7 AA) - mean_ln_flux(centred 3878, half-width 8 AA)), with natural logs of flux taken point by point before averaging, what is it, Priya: 0.24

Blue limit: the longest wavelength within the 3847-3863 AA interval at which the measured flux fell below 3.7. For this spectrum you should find 3862.21 AA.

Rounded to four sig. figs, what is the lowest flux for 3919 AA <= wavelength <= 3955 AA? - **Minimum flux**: 1.743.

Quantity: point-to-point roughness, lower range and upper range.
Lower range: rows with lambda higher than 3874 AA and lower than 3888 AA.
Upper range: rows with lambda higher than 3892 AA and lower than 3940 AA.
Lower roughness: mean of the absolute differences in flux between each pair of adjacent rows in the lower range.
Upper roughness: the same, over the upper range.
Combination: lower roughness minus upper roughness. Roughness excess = -0.132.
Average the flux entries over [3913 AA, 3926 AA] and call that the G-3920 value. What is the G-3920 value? 4.5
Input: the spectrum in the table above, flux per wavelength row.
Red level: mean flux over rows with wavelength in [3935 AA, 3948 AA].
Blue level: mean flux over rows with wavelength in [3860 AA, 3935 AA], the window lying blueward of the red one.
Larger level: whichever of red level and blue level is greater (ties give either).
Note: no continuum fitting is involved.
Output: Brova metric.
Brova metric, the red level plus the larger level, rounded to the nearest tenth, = 7.4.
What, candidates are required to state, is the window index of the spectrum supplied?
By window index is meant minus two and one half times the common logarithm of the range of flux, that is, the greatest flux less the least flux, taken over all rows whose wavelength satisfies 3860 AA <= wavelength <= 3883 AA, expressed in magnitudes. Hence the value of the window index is 0.24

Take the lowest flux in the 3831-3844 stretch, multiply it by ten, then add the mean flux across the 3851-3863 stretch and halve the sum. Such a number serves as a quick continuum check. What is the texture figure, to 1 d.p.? 13.5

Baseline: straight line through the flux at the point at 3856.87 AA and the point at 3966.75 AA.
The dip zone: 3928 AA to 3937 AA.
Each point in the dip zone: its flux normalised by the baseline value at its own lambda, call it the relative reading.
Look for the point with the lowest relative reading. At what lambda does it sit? 3934.01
